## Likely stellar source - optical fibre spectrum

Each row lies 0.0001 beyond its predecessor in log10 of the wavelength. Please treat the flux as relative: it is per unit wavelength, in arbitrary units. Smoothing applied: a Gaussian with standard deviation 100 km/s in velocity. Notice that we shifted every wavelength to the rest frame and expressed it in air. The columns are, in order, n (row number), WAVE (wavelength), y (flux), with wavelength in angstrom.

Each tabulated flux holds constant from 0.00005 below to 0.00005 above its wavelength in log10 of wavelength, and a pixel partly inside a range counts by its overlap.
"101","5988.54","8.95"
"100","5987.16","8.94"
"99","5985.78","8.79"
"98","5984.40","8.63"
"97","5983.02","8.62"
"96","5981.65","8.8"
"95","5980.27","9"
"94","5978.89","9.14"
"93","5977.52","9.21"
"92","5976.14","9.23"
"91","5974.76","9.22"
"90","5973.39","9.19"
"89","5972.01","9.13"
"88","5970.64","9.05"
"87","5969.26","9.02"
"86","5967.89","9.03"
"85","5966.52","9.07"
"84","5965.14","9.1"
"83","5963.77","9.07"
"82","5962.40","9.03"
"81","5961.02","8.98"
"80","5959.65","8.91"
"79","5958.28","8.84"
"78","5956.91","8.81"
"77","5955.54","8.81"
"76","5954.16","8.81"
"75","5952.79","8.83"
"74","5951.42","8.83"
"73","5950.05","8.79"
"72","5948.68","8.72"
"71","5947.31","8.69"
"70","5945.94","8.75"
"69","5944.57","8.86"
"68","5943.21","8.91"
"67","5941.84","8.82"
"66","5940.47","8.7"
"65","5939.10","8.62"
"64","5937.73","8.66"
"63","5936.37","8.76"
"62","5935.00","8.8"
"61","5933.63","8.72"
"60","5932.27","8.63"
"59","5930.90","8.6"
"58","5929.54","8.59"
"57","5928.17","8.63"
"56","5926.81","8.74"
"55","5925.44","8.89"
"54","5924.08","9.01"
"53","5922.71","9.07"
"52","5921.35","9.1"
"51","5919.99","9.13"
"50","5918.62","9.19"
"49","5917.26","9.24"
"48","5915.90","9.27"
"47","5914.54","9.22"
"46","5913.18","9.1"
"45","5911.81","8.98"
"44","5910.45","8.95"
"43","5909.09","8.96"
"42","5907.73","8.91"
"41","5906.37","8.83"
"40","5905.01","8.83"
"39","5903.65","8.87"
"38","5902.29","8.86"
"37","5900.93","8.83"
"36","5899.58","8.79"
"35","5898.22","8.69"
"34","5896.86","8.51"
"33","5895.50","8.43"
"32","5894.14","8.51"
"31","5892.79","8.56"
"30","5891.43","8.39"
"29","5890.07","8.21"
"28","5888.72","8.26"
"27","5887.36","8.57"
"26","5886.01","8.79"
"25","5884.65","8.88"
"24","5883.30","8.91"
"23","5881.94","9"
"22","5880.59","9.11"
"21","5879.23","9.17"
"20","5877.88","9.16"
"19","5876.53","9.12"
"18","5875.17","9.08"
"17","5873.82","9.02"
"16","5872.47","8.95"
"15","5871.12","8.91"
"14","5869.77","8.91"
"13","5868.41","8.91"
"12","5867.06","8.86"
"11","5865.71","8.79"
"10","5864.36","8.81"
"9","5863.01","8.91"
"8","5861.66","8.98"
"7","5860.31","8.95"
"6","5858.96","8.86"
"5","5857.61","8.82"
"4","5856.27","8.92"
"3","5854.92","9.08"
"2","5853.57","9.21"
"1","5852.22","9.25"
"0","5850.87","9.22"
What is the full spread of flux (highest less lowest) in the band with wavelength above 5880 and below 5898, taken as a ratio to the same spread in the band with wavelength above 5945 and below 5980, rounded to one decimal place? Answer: 1.7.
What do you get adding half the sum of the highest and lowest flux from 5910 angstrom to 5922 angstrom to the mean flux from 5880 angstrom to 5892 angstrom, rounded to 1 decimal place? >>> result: 17.8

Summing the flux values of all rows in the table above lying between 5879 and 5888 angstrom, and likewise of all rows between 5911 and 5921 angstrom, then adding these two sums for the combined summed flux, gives 127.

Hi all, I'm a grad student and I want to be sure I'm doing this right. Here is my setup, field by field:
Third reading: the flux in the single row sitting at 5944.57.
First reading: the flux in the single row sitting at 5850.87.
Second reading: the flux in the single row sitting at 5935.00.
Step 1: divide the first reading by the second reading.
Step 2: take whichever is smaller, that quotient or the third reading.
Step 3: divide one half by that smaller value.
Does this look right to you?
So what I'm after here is 0.477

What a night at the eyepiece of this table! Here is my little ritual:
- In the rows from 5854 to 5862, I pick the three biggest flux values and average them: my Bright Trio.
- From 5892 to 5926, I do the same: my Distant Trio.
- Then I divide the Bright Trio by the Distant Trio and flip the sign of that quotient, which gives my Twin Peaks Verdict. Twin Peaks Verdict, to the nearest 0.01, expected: -0.97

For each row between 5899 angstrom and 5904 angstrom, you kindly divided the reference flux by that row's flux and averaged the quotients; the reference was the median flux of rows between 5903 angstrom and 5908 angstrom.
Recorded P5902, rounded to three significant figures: 1.00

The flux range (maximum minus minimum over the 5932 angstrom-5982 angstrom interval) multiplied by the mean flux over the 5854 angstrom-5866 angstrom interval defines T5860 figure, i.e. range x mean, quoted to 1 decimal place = 5.4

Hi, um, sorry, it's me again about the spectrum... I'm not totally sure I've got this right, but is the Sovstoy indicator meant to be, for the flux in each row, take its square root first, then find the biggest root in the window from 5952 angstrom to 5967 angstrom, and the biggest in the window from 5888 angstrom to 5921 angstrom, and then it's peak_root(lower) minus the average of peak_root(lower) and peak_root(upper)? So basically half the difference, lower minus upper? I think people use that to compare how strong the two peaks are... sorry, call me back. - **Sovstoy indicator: 0.014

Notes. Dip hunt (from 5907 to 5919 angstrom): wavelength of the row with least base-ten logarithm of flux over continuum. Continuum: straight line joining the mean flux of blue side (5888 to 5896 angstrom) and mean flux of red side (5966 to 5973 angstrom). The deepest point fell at 5907.73 angstrom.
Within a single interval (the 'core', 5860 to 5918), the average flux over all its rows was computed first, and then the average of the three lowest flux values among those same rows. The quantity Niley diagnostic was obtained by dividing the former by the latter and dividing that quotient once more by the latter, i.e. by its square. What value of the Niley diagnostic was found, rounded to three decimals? 0.129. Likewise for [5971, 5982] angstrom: 0.113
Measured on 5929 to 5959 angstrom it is 0.118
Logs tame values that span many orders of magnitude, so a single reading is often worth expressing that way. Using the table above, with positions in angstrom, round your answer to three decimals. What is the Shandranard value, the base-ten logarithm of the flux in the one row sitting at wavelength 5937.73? 0.938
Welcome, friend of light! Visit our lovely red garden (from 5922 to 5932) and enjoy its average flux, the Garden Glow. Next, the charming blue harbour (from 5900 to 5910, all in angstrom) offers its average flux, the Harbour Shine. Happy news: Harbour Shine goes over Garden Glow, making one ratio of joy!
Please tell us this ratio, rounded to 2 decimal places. 1.01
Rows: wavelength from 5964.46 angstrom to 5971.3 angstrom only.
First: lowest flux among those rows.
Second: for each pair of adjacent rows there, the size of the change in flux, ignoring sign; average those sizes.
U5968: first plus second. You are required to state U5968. 9.05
